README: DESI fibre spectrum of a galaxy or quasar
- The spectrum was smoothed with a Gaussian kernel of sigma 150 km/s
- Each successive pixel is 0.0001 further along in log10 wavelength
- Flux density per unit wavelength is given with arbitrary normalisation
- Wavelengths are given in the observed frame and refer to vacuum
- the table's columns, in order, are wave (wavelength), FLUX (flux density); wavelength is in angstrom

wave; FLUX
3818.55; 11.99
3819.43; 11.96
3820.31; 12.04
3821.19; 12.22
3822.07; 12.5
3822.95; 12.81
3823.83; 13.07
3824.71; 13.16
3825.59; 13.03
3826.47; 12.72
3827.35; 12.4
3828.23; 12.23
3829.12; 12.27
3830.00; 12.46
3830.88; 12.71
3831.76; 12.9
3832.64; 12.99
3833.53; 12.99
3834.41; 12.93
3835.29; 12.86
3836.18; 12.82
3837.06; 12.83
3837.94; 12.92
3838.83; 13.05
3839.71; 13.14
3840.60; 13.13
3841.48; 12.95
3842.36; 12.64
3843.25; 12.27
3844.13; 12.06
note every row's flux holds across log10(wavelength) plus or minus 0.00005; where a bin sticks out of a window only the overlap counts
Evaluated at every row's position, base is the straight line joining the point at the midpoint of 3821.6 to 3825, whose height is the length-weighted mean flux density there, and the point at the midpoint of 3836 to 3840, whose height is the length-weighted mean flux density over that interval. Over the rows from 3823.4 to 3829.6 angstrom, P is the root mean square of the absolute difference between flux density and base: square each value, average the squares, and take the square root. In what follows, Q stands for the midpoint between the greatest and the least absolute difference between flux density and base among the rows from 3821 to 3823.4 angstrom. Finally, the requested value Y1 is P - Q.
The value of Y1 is 0.1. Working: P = 0.43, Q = 0.3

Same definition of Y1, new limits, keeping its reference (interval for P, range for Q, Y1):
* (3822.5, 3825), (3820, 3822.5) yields -0.4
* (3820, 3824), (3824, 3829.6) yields 0.1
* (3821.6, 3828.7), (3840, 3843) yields 0.2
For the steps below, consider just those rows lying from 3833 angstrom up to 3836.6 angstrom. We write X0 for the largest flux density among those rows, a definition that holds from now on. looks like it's 12.99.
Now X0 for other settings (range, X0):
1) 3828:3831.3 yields 12.71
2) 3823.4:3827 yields 13.16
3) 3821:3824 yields 13.07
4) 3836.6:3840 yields 13.14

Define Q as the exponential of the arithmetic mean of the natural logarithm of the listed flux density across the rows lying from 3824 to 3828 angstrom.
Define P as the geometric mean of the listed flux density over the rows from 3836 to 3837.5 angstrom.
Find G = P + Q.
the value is 25.6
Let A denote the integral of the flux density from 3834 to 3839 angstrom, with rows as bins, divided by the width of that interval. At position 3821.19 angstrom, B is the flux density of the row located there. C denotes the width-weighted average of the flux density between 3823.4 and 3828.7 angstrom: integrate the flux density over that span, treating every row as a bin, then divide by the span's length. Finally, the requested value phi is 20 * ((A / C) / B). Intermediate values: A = 12.9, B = 12.22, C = 12.8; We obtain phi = 1.65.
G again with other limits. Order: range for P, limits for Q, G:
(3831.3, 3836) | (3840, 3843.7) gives 25.7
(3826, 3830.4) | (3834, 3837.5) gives 25.3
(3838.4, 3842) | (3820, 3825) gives 25.7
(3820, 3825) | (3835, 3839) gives 25.5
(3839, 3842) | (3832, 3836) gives 26.0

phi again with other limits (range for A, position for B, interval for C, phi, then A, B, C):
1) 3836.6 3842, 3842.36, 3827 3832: 1.65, 13.0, 12.64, 12.5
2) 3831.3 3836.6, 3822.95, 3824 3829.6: 1.59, 12.9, 12.81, 12.7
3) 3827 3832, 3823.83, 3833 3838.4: 1.48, 12.5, 13.07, 12.9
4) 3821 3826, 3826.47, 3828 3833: 1.60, 12.8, 12.72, 12.6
